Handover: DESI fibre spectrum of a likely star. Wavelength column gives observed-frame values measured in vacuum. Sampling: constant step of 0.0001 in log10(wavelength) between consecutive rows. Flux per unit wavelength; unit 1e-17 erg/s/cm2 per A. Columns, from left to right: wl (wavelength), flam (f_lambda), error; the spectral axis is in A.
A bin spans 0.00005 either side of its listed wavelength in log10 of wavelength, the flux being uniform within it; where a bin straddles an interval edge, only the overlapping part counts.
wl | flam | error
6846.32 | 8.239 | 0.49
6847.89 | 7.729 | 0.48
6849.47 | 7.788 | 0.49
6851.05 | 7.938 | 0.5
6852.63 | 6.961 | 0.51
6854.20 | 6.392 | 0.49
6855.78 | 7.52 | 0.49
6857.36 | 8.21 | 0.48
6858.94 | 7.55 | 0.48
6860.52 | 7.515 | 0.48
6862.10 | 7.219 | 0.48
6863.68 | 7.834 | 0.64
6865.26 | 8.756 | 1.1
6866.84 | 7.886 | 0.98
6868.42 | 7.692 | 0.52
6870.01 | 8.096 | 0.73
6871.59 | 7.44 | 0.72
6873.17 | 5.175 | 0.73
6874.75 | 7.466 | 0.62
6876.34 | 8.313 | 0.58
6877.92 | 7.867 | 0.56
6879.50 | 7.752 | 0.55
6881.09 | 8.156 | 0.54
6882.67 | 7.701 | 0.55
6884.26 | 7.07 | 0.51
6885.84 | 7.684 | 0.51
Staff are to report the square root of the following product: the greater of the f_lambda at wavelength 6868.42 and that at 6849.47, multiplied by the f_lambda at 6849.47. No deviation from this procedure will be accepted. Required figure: 7.8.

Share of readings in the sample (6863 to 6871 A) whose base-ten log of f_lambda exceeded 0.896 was 0.60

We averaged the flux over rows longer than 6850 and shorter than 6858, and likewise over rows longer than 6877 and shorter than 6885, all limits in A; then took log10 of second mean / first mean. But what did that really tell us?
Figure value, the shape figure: 0.02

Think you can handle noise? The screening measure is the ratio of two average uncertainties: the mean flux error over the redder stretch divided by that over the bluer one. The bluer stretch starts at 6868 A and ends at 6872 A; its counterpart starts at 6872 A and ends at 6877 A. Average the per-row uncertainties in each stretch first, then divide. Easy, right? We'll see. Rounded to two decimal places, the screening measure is 0.98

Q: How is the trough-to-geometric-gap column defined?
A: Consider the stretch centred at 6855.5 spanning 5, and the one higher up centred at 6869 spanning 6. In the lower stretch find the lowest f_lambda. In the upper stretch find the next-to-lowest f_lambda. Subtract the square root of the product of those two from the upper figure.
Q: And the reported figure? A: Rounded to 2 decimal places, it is 0.68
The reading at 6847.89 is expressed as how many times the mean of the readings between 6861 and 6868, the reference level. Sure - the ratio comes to 0.98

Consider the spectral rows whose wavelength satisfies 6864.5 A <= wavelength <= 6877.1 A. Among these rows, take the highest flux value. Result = 8.756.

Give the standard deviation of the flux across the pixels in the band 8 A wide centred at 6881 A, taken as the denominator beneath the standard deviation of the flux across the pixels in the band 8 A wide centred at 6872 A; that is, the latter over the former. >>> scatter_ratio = 2.9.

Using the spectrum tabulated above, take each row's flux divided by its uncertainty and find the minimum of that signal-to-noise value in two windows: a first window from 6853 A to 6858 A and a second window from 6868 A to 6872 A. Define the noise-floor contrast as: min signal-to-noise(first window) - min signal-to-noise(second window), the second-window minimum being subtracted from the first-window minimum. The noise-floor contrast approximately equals 3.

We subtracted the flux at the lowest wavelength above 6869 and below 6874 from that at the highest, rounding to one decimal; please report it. -2.9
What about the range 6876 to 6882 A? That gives -0.2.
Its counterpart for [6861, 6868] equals 0.7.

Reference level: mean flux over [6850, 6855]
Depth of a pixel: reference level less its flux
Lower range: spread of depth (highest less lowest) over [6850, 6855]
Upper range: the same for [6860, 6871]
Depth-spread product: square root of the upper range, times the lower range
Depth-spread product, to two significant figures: 1.9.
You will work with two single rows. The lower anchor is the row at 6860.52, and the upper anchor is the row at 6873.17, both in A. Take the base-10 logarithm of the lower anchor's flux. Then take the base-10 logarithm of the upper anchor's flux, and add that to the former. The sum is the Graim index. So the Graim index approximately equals 1.59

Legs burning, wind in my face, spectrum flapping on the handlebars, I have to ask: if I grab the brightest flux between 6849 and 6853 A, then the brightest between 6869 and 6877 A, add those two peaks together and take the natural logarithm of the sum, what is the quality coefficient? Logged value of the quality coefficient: 2.79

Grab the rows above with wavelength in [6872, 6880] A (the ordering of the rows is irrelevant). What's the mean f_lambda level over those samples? 7.31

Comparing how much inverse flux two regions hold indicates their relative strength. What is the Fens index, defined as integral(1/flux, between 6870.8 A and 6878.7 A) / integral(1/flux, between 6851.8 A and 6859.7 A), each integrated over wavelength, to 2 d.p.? 1.03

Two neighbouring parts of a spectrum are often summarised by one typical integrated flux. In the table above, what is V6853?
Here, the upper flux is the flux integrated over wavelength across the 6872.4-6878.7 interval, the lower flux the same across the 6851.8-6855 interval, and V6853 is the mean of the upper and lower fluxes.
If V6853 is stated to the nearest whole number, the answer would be 33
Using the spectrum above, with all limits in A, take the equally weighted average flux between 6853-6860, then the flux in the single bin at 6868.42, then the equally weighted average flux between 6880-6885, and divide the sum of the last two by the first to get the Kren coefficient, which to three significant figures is 2.07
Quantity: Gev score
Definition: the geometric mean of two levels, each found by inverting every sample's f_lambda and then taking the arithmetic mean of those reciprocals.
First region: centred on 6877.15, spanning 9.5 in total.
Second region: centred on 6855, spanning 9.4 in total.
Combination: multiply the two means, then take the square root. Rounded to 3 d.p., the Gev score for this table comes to 0.137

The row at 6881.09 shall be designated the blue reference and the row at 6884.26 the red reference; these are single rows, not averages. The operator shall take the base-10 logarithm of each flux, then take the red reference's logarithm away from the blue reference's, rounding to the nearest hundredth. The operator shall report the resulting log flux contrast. 0.06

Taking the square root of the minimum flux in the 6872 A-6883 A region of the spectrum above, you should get 2.3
